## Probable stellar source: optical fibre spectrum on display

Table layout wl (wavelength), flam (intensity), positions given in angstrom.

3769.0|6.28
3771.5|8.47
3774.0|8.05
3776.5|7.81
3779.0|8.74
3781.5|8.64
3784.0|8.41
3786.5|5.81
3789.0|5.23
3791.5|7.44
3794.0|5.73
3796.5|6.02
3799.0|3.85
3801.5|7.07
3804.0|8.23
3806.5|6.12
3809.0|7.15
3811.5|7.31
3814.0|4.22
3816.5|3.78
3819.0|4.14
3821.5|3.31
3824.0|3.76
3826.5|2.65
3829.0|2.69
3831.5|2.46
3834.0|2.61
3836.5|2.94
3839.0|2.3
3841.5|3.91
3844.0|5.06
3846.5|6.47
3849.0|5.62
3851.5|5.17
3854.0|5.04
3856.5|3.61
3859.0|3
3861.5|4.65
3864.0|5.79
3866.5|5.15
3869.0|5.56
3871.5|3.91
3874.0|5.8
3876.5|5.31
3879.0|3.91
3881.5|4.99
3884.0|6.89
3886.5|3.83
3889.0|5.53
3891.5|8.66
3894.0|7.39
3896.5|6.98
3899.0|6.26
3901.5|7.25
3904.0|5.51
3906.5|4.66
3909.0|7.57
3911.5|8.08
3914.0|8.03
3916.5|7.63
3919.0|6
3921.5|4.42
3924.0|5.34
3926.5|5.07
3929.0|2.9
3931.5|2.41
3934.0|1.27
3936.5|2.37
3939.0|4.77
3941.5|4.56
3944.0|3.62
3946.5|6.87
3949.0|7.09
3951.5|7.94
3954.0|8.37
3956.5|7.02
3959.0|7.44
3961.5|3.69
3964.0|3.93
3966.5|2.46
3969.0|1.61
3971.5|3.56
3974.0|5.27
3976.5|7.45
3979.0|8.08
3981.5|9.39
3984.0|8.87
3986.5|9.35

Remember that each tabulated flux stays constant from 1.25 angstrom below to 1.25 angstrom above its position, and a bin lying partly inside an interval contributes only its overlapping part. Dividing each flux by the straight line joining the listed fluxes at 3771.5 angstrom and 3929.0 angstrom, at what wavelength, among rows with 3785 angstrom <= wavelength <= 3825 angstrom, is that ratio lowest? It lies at 3821.5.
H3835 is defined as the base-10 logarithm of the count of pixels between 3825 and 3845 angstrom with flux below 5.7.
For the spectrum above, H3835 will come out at 0.90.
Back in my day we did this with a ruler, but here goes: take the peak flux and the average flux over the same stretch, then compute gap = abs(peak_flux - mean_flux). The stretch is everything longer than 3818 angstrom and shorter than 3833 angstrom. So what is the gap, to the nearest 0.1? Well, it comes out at 1.0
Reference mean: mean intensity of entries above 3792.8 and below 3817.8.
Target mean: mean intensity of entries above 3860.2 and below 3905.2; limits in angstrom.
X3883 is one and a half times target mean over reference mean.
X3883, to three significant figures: 1.45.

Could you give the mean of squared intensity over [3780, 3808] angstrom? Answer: 46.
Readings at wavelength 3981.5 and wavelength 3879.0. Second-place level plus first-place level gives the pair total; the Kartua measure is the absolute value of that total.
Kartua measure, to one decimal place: 13.3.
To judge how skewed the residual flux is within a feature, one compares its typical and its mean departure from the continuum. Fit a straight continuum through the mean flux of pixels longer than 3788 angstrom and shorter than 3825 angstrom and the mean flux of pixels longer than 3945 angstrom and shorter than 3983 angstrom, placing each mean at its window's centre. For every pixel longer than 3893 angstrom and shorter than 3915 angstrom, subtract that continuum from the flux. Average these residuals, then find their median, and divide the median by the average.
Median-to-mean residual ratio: 1.4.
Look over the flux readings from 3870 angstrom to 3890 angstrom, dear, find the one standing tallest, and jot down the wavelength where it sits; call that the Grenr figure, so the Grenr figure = 3884.0 angstrom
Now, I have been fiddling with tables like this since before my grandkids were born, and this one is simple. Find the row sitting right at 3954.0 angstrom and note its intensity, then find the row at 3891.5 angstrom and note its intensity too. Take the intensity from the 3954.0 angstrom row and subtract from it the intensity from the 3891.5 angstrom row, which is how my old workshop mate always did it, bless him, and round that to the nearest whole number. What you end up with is 0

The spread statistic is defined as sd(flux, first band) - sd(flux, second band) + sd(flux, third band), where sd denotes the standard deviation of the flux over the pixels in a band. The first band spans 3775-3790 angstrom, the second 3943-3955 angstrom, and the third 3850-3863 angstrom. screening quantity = 0.6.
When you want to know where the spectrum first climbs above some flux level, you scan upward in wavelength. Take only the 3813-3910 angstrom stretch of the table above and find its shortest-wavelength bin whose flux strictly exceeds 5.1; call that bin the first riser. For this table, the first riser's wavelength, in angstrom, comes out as 3846.5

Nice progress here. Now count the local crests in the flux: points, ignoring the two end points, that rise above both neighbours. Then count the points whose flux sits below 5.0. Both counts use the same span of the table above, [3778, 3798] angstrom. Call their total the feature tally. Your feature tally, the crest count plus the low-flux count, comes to 1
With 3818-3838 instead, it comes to 10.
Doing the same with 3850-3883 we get 9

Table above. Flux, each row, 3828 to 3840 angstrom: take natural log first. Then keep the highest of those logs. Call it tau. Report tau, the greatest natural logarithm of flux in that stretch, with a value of 1.1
